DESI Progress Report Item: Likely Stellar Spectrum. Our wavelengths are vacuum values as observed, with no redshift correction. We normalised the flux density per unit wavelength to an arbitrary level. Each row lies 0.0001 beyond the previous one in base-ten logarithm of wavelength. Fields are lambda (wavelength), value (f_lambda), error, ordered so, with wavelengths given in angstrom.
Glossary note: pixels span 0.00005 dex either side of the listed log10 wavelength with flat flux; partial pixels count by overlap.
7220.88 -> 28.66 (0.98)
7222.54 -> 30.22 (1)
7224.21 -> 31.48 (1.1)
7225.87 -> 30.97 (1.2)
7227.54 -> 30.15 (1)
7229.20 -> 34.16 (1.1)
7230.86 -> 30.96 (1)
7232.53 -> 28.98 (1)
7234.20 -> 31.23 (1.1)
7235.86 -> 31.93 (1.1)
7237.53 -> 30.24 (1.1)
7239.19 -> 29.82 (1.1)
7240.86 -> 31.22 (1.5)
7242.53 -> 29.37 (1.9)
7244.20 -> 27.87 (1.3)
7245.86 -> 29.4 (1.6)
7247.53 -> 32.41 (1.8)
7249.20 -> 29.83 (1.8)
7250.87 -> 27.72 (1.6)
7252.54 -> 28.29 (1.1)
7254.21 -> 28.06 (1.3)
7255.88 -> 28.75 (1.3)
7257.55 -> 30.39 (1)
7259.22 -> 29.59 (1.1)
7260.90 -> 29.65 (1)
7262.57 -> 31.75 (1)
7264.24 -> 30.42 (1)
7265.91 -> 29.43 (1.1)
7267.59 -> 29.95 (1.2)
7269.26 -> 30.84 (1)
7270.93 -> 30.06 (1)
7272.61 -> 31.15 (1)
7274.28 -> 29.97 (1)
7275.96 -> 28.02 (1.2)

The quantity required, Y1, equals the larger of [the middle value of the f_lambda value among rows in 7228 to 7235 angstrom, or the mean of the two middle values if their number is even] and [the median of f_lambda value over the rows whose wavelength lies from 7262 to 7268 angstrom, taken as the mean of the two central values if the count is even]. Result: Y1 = 31.1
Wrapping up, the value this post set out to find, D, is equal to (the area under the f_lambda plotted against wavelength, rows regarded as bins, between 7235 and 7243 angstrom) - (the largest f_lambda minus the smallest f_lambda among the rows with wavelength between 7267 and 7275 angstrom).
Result 243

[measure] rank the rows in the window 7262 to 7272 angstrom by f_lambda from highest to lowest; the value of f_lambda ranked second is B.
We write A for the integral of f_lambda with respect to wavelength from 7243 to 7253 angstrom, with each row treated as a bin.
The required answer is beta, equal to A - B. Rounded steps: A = 293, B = 30.84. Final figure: 262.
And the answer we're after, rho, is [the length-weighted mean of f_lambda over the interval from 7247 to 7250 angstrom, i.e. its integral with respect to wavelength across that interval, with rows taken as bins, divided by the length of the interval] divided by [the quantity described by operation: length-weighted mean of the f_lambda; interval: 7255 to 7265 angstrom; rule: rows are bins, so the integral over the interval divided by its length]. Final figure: 1.03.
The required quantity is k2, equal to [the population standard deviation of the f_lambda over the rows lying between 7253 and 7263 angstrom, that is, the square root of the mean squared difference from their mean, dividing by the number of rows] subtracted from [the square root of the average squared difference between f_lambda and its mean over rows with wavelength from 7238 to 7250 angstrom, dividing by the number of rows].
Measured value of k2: 0.2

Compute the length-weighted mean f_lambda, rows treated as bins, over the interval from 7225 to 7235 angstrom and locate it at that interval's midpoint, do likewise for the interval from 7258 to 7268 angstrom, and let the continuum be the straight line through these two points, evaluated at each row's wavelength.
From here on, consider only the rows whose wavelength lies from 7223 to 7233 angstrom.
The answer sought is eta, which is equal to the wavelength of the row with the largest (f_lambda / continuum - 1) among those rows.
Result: 7229.20 angstrom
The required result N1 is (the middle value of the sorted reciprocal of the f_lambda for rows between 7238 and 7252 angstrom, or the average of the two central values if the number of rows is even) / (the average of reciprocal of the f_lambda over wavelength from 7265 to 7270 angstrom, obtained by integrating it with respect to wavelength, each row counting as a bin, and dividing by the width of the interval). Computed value 1.02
